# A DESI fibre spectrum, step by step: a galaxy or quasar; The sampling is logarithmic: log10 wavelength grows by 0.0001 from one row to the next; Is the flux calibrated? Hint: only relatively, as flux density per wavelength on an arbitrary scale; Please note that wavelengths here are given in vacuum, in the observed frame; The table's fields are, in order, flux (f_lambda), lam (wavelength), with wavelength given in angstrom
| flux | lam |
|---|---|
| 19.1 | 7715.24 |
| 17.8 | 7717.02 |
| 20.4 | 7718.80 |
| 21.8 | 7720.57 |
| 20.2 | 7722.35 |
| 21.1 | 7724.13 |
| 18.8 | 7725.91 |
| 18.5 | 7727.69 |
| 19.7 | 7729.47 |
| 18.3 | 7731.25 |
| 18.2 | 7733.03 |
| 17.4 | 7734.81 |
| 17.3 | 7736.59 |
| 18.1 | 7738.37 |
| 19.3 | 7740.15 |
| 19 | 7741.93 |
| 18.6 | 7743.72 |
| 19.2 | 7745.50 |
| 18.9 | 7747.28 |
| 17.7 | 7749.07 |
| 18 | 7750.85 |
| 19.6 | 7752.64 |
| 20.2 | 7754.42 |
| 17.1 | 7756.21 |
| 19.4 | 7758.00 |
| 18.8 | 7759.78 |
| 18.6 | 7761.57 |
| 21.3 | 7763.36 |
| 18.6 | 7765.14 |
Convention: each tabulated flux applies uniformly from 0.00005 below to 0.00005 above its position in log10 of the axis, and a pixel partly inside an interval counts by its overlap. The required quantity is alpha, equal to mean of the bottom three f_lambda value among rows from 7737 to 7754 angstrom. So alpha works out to 17.9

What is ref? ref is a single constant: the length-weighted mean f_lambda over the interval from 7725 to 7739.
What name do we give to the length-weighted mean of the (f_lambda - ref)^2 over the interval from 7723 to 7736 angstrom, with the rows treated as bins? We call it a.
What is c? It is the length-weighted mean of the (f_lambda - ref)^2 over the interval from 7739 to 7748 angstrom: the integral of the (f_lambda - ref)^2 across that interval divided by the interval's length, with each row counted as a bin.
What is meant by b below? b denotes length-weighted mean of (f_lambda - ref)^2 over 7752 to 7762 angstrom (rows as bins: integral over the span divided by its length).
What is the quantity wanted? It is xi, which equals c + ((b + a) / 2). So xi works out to 2.1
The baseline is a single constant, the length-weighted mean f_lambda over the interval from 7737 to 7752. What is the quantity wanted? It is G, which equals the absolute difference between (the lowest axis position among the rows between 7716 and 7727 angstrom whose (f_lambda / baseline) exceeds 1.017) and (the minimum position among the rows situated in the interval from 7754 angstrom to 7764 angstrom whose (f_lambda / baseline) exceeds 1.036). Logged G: 35.6 angstrom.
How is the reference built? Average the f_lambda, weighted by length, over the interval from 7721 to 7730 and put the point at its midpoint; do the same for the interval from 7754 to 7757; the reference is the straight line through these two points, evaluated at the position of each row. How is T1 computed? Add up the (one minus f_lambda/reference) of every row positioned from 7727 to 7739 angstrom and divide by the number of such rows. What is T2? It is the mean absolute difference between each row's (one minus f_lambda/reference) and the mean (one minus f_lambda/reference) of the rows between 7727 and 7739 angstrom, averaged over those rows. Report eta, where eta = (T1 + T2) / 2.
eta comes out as 0.042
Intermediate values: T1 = 0.06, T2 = 0.022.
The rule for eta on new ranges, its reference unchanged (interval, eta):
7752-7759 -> 0.009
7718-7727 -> 0.006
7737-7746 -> 0.016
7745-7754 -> 0.018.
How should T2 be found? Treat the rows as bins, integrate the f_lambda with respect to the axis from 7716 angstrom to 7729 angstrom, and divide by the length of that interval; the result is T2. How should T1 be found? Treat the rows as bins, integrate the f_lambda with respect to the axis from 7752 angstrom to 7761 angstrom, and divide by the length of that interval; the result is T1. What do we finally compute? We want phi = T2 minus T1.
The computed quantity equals 0.8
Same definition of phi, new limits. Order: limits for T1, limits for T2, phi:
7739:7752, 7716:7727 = 1.3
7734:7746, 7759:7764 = 1.1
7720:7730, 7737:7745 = -1.3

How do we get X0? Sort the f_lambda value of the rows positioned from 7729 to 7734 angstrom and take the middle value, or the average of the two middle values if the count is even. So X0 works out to 18.3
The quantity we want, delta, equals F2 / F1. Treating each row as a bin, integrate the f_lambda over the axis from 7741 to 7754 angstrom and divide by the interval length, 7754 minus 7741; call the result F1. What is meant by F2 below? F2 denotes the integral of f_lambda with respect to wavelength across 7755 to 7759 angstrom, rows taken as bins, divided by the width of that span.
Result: 0.98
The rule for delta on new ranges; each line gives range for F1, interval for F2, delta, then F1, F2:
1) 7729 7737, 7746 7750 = 1.01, 18.2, 18.4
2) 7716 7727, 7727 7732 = 0.94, 20.0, 18.9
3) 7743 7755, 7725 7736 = 0.98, 18.9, 18.5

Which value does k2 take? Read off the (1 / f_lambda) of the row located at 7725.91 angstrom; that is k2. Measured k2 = 0.0532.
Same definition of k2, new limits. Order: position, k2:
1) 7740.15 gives 0.0518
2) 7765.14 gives 0.0538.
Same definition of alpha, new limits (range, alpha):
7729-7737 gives 17.6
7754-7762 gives 18.2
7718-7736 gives 18.0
